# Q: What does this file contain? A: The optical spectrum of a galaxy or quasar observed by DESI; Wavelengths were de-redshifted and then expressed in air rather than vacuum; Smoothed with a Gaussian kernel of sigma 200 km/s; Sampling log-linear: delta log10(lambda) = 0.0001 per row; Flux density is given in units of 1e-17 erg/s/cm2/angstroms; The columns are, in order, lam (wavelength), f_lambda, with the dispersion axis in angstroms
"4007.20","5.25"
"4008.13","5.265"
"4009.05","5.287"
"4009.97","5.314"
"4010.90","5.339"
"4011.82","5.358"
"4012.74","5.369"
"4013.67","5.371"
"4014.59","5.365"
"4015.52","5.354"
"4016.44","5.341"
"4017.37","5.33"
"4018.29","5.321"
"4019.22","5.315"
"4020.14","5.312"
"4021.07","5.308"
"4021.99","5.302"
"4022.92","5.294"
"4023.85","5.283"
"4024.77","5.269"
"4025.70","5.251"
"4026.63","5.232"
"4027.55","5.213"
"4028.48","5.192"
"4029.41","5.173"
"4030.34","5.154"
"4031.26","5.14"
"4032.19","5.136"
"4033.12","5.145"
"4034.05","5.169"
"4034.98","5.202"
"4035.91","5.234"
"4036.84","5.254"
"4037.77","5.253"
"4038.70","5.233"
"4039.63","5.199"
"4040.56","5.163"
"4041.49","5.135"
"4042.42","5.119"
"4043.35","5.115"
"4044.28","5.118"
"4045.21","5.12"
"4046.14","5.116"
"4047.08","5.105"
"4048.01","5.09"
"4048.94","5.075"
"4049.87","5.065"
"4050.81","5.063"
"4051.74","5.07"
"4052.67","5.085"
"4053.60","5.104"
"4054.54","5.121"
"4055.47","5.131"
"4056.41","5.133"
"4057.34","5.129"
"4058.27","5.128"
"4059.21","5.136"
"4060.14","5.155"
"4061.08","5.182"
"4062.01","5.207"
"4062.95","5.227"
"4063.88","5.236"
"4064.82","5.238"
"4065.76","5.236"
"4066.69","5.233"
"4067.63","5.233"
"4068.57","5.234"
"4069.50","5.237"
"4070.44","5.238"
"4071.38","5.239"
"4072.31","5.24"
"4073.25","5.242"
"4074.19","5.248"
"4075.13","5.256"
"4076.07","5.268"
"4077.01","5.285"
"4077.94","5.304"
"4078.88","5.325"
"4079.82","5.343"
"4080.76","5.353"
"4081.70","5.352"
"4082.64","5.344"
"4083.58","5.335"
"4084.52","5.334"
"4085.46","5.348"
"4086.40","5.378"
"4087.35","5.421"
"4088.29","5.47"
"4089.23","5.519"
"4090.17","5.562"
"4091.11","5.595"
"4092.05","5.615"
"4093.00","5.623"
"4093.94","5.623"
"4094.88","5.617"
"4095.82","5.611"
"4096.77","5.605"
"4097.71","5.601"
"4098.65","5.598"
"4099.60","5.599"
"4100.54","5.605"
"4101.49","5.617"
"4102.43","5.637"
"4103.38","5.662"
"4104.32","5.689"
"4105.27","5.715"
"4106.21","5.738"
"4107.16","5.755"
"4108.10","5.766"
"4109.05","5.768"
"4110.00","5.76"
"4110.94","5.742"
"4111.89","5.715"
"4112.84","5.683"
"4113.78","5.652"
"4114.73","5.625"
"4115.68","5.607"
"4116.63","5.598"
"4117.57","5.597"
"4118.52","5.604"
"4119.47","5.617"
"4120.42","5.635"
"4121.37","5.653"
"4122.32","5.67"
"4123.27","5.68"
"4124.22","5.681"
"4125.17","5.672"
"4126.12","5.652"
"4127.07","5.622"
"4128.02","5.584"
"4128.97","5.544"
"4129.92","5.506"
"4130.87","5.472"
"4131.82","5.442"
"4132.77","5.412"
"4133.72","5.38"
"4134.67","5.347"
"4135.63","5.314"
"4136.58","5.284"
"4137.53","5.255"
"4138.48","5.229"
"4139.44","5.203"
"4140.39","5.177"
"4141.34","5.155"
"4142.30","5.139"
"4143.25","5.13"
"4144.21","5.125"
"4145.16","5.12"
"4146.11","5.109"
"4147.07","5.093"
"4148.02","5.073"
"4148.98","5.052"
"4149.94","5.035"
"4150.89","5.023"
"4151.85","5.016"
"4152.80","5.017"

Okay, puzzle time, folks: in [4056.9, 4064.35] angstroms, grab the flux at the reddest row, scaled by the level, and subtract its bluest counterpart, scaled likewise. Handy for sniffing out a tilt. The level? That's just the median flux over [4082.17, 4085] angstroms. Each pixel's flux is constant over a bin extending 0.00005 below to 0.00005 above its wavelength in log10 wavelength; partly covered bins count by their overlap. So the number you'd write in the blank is 0.02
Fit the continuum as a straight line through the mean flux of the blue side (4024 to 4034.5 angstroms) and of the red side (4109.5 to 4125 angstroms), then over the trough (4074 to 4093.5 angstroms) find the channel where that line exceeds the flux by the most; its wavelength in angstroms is 4074.19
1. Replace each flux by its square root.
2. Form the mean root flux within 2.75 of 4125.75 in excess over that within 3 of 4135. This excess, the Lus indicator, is 0.07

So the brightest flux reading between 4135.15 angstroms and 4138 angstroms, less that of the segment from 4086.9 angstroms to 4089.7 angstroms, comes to -0.2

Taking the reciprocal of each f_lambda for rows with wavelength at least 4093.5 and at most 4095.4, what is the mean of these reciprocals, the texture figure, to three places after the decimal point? 0.178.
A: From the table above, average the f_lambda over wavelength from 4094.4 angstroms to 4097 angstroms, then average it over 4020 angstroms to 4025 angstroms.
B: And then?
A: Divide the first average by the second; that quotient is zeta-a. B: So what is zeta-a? 1.06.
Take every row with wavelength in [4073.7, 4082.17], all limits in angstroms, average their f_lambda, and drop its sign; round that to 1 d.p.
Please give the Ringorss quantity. 5.3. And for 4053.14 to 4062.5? 5.1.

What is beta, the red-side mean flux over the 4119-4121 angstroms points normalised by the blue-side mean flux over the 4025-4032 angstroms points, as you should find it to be 1.08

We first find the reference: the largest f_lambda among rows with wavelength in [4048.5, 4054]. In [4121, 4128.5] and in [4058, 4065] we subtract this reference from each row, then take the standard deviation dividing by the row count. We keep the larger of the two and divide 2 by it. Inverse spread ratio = 48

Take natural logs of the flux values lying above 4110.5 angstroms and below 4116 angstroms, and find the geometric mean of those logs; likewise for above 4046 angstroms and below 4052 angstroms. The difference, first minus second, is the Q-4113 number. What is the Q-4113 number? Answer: 0.11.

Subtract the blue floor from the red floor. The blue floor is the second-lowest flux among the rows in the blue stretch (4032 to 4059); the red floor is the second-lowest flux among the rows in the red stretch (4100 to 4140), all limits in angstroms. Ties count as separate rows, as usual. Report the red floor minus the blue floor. 0.16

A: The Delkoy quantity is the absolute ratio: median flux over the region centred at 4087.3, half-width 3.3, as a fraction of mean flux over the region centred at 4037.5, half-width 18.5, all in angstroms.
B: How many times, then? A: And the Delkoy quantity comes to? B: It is 1.05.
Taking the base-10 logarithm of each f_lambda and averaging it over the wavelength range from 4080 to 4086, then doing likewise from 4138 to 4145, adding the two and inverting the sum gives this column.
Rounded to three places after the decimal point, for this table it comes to 0.694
